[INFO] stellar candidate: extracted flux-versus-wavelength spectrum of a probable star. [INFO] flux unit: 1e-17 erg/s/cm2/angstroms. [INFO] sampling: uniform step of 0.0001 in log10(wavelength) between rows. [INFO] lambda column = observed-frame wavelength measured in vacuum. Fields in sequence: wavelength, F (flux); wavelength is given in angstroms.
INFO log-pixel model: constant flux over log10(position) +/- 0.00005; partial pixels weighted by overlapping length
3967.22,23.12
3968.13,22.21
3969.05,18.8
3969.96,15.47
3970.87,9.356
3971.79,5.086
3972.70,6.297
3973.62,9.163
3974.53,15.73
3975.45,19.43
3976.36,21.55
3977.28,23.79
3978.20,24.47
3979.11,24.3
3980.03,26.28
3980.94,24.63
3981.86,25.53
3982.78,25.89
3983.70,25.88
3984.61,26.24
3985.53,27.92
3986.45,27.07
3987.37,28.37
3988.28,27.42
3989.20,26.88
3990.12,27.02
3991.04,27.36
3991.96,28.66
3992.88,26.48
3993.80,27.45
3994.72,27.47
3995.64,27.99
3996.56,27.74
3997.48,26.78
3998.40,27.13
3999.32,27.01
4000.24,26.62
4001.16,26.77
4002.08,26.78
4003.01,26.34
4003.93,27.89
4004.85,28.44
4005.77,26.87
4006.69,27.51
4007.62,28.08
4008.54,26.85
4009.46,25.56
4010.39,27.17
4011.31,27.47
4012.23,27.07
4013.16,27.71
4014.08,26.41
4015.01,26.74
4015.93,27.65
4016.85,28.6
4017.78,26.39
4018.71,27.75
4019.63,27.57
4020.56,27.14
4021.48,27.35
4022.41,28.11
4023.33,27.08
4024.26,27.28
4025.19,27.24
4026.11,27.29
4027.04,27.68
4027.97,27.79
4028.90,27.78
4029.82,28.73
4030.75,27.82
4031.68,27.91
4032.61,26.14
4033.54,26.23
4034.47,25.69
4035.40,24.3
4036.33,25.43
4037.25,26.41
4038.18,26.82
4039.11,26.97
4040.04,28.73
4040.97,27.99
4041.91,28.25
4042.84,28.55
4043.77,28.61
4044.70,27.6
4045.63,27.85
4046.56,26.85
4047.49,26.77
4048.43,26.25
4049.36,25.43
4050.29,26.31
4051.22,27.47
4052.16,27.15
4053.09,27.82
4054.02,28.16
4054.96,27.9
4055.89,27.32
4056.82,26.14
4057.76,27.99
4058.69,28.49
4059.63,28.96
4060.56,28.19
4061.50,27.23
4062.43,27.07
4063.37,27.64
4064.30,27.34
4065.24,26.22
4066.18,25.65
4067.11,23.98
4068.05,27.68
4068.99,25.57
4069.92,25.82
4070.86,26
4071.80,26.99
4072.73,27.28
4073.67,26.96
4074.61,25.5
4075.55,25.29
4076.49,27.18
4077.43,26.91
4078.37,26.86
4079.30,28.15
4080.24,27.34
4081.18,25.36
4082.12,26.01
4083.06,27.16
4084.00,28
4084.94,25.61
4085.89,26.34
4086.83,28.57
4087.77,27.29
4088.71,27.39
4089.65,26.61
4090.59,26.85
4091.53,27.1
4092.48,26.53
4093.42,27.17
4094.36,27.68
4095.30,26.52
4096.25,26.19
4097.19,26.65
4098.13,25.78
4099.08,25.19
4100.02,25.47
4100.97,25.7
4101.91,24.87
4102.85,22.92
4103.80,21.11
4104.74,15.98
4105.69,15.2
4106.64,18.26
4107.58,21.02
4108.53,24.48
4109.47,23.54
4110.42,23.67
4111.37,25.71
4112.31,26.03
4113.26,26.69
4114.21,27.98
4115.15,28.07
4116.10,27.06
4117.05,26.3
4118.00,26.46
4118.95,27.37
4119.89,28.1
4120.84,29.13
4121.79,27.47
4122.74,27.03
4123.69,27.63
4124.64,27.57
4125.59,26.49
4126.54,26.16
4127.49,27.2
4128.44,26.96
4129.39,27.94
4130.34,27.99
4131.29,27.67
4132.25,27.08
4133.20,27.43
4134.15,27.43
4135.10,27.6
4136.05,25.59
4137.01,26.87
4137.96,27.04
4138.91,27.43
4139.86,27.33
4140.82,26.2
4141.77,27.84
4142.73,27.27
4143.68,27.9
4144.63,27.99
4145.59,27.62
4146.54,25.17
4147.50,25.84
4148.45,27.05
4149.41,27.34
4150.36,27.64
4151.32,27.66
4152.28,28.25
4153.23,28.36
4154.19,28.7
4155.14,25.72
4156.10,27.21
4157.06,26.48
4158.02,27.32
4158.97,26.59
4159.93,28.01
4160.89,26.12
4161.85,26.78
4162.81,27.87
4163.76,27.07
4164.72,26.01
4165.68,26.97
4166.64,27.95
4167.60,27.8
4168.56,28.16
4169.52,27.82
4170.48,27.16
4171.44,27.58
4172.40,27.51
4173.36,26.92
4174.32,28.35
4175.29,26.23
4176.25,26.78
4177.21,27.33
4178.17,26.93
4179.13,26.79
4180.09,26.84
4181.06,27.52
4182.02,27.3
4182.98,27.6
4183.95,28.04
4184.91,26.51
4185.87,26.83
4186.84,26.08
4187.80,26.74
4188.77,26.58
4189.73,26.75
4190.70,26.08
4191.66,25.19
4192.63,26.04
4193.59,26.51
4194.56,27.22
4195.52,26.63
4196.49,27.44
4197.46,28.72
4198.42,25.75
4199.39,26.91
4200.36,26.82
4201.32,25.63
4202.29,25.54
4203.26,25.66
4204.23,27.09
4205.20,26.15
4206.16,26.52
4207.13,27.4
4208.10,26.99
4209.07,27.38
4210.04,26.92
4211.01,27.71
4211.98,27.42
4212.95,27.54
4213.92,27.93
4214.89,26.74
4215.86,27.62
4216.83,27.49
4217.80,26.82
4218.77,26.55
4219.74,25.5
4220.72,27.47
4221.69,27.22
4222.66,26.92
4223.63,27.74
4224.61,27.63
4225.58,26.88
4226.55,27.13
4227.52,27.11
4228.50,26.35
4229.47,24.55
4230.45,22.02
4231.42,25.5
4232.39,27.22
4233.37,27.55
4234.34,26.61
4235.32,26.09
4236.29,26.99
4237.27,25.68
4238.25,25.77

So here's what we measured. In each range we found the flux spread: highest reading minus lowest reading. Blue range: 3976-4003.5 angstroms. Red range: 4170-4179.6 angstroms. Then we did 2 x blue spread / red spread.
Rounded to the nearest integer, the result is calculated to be 7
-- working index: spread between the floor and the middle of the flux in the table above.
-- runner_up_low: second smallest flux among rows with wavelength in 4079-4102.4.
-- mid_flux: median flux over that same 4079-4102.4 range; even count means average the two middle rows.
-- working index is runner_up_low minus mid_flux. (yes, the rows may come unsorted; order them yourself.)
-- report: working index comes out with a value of -1.42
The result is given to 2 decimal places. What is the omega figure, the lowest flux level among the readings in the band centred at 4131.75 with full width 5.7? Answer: 27.08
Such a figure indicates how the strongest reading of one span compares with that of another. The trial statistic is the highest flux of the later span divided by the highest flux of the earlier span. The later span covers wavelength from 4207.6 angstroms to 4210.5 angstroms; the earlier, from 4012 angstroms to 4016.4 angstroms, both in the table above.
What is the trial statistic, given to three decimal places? 0.988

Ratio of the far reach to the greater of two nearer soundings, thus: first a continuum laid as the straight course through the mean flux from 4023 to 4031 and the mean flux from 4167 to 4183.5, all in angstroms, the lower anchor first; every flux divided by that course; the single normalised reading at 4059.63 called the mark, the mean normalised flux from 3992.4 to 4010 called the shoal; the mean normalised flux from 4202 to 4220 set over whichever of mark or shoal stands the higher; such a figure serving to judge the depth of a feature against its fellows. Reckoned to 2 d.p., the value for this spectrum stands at 0.94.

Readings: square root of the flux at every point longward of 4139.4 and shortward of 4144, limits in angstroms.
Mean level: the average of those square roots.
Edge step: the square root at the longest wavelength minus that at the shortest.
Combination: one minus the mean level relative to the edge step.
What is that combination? -95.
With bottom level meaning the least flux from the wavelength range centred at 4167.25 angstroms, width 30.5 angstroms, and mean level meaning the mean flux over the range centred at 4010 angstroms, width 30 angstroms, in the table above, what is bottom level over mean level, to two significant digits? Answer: 0.94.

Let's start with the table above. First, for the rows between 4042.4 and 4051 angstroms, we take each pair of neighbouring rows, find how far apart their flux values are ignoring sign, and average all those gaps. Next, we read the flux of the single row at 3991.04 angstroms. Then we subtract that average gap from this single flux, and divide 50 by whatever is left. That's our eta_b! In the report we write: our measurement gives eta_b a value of 1.867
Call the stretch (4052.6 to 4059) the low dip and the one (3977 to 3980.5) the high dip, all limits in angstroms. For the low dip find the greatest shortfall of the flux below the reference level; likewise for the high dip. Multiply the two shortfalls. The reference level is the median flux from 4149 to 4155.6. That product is 6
